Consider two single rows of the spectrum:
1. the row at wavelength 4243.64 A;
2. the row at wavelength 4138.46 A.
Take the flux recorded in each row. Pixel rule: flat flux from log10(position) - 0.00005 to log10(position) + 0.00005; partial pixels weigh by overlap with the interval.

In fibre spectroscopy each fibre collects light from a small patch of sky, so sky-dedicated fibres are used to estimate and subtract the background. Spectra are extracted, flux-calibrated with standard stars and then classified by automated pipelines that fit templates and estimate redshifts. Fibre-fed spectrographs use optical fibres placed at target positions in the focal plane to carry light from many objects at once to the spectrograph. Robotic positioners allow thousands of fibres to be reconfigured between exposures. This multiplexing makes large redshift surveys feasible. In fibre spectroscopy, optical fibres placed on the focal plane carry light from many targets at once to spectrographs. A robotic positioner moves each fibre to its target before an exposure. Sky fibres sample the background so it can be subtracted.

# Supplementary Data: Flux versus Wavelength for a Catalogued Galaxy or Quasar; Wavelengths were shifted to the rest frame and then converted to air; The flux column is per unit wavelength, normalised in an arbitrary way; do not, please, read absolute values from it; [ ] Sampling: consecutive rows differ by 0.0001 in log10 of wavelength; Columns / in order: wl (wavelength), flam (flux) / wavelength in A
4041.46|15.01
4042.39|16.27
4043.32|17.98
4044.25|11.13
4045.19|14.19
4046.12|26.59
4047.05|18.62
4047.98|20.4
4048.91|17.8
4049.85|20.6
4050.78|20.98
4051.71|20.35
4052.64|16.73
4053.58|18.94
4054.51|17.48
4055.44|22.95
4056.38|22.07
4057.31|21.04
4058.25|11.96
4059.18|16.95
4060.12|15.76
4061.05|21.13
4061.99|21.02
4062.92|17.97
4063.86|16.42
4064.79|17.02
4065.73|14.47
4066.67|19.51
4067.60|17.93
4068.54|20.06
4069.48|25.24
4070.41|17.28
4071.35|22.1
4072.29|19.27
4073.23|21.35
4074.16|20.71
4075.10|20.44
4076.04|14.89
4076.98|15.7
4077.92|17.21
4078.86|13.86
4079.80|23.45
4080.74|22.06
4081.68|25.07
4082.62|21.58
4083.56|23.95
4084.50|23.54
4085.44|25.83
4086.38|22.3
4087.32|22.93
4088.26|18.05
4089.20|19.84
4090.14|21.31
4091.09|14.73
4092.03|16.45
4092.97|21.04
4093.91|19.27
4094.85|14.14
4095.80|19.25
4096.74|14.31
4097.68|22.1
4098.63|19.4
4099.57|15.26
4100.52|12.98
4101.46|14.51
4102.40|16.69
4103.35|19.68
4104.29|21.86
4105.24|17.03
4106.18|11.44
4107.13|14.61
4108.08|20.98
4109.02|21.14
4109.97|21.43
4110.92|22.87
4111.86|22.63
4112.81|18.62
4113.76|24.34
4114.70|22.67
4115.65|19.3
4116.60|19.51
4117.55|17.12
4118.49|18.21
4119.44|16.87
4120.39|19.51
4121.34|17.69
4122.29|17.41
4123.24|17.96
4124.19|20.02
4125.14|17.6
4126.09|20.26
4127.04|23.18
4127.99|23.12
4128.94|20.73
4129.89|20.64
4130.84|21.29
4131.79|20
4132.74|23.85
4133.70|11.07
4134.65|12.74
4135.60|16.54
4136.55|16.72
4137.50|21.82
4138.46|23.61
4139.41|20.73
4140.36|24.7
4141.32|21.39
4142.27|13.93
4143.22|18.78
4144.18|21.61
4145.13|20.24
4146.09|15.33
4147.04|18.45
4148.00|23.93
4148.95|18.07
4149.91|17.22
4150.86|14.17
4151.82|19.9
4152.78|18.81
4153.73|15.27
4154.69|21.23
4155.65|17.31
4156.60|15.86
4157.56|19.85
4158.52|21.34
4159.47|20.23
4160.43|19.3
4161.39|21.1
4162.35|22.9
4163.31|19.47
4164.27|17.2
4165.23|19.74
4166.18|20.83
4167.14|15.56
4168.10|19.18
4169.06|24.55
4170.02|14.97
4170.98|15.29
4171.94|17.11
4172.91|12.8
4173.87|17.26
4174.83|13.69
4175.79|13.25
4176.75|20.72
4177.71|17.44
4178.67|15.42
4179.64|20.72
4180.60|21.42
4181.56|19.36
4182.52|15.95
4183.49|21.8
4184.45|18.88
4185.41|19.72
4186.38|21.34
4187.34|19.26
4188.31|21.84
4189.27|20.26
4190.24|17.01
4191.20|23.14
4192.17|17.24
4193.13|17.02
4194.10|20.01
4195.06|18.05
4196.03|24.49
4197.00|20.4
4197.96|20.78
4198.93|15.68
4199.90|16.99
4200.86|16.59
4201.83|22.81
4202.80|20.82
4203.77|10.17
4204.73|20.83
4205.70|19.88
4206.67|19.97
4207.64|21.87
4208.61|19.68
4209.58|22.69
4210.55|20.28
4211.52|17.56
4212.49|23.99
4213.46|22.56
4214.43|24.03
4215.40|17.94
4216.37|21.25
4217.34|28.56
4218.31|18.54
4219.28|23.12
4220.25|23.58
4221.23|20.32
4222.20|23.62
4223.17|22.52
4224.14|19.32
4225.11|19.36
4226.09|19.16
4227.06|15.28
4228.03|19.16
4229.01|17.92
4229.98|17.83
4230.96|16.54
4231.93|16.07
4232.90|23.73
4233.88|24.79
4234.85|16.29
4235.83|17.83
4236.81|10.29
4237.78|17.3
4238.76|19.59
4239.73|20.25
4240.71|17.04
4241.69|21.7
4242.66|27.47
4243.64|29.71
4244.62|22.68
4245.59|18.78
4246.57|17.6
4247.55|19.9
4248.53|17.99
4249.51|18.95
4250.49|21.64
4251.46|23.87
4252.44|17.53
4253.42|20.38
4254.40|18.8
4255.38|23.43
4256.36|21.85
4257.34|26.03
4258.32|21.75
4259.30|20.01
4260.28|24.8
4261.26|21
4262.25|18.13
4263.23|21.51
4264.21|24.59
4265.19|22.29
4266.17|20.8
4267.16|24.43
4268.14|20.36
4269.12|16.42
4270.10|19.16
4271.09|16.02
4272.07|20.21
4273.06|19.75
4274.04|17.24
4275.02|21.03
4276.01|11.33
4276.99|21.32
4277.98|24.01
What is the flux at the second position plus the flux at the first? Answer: 53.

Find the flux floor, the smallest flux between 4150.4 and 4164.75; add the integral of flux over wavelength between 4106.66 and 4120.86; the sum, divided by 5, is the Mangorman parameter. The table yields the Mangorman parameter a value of 59.6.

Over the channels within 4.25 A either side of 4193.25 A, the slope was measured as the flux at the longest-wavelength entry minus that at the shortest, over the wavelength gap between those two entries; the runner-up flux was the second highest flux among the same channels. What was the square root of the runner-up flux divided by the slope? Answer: 36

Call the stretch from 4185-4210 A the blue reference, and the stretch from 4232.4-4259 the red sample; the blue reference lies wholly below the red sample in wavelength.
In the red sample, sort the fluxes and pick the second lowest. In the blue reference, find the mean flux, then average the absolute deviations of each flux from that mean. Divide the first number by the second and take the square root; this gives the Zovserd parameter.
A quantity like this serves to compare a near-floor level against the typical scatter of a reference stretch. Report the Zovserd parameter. 2.75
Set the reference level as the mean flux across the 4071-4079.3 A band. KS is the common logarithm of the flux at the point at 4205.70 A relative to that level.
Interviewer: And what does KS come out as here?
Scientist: 0.03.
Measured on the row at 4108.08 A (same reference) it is 0.06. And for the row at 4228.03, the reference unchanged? 0.02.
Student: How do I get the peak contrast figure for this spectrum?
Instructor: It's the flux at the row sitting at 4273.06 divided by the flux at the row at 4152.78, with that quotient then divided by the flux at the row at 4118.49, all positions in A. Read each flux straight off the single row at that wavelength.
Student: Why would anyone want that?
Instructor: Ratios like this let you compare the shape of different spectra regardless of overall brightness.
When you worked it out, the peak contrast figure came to 0.06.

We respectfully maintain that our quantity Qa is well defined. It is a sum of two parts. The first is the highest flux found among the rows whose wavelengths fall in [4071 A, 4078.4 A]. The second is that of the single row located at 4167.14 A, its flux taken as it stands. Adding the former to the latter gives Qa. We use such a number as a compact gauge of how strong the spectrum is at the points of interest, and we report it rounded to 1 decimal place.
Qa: 37.7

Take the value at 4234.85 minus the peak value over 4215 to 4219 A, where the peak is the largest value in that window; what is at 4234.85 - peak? -12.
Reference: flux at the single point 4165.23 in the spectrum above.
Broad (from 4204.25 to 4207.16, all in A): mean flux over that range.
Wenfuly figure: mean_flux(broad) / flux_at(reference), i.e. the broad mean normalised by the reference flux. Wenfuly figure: 1.02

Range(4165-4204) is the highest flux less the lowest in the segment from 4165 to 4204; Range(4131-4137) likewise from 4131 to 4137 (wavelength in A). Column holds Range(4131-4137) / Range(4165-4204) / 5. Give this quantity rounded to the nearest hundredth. 0.18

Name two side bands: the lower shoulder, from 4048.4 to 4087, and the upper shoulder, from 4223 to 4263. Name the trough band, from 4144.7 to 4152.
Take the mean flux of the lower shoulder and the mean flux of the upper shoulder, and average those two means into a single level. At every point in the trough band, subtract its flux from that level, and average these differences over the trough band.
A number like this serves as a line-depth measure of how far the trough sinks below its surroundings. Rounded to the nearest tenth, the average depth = 1.5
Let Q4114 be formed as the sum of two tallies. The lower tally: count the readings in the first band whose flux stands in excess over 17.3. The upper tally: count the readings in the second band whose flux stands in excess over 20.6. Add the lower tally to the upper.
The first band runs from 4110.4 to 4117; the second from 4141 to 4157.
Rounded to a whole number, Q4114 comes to 11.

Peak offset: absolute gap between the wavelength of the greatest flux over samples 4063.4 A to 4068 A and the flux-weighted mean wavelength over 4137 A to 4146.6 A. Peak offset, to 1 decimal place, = 74.9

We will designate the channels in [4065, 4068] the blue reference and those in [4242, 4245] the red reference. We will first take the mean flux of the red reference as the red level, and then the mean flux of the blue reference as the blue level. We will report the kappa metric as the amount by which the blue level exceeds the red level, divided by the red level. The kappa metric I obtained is -0.35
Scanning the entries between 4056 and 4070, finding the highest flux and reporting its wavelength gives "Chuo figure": 4069.48 A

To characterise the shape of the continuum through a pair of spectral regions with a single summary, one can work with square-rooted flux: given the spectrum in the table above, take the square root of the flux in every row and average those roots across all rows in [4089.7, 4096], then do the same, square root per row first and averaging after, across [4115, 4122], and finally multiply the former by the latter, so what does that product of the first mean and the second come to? 18.1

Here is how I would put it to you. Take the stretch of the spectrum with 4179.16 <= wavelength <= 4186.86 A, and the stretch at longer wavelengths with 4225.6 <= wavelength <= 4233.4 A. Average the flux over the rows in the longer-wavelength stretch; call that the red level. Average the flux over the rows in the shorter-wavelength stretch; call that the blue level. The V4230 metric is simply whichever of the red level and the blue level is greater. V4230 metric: 19.9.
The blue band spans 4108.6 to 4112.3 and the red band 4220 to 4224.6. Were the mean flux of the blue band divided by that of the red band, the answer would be 1.0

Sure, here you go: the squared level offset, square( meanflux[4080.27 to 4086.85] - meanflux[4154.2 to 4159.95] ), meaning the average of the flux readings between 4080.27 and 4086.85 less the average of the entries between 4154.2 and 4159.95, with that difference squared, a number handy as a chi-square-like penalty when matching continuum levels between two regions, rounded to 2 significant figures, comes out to 17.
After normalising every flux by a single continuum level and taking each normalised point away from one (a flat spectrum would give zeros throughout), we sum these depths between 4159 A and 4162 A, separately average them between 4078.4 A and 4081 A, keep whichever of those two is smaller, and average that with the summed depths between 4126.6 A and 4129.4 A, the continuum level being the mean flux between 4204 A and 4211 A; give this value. -0.1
